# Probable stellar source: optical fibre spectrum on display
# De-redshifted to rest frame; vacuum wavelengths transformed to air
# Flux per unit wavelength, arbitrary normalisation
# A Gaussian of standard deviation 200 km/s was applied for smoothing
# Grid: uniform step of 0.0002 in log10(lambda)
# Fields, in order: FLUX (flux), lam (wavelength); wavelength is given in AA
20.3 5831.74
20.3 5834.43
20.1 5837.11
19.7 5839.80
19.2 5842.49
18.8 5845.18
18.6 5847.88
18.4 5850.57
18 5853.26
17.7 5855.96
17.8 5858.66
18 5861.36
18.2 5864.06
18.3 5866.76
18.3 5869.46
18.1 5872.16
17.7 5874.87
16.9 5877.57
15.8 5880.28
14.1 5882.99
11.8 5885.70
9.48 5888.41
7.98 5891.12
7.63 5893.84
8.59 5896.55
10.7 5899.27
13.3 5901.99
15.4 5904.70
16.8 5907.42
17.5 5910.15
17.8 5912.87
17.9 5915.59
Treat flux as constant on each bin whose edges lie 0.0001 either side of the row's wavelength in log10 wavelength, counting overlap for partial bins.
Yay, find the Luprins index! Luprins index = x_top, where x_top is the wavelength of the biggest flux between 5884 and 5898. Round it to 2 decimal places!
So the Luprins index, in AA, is 5885.70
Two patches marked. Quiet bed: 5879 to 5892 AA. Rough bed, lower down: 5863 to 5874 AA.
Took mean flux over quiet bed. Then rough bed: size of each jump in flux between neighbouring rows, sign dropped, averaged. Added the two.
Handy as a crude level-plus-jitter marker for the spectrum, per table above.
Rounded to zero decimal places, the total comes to 12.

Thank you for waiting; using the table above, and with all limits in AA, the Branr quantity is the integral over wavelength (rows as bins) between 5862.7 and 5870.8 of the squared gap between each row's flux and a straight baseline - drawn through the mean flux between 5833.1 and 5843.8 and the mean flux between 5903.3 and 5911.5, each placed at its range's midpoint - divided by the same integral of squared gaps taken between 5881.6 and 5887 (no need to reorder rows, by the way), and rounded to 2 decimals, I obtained 0.00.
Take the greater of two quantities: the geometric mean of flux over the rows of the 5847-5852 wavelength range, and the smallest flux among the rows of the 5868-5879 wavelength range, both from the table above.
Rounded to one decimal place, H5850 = 18.5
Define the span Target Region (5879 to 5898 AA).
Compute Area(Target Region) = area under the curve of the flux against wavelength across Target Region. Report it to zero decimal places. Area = 204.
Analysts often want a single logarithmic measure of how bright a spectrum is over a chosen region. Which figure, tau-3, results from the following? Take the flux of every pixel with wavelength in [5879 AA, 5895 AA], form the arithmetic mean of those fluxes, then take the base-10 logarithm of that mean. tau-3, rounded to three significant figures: 1.05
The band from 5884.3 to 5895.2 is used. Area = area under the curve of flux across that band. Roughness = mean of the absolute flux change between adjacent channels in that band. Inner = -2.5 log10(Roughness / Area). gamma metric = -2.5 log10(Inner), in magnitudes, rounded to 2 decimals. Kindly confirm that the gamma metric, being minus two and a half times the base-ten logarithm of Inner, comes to -1.67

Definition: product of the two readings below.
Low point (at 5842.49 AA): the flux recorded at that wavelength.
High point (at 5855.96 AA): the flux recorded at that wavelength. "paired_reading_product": 340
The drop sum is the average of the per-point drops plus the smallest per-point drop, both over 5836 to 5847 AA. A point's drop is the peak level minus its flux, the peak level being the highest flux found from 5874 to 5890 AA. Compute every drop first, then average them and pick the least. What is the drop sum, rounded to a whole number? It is -4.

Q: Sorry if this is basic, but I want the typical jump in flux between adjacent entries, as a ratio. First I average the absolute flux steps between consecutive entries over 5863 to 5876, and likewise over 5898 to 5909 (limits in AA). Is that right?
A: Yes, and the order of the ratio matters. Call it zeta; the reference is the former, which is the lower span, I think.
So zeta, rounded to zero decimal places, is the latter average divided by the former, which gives 12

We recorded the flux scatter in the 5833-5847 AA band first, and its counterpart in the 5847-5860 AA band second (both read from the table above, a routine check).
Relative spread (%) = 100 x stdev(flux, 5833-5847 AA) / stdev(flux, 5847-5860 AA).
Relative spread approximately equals 161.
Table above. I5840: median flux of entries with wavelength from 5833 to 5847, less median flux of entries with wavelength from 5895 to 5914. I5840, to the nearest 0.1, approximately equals 4.3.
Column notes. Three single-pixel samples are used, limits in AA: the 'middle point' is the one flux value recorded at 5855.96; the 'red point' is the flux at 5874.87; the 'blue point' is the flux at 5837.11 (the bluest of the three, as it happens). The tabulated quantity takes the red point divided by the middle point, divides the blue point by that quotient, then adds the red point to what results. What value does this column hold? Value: 38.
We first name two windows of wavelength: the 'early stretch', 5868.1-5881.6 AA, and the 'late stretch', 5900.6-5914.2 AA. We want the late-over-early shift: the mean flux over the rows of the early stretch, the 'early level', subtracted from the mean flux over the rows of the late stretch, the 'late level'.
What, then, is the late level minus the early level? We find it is -1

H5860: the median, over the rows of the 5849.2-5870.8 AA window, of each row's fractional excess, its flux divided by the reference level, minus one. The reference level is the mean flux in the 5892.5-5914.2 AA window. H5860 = 0.34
